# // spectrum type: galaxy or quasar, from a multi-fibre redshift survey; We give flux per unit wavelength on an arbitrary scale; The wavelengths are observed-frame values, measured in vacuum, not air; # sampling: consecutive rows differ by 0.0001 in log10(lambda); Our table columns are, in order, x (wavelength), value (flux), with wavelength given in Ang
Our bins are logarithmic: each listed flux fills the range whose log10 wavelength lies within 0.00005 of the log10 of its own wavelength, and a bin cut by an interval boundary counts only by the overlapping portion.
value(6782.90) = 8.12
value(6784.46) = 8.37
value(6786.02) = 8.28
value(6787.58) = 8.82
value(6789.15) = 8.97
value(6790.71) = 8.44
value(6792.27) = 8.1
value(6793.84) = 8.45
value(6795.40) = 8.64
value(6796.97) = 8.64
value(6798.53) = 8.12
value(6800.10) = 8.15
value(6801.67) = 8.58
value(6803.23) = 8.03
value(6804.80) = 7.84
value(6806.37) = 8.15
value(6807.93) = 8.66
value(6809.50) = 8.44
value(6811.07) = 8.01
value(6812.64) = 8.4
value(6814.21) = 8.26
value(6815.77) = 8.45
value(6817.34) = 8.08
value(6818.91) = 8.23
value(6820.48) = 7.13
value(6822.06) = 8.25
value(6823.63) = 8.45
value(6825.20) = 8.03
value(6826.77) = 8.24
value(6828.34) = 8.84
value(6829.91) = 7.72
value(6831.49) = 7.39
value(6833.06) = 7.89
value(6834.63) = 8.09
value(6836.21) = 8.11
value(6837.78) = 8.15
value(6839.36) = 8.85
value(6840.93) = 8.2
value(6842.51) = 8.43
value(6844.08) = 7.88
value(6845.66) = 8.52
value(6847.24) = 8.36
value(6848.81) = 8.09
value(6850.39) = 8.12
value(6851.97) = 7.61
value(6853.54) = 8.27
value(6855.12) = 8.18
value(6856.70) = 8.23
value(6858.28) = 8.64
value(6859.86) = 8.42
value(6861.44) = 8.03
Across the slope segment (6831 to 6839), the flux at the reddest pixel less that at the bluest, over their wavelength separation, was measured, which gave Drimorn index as 0.12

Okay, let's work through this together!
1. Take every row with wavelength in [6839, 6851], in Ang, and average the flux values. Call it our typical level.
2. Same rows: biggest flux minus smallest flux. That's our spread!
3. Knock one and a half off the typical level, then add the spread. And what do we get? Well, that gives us 7.8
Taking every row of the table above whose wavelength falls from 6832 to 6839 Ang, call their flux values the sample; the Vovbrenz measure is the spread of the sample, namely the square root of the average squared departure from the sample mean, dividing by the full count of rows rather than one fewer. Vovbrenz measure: 0.10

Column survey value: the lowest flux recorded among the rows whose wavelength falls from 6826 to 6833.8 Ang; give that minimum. 7.39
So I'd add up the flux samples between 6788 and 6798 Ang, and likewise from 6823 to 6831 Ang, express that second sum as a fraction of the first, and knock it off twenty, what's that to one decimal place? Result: 19.2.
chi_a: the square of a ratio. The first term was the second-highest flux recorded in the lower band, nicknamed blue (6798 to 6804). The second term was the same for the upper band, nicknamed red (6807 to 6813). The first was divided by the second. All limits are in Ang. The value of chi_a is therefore 0.93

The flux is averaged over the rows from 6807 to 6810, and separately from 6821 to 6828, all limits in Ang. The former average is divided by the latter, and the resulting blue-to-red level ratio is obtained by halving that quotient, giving 0.519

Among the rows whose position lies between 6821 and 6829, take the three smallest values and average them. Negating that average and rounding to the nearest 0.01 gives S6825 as -8.17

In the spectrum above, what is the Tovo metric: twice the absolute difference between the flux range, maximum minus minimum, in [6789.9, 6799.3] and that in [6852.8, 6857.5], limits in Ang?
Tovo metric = 0.90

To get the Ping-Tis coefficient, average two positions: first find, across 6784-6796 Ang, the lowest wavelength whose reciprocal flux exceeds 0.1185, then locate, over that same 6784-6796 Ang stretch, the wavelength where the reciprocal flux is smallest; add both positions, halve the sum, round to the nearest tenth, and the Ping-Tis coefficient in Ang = 6786.8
